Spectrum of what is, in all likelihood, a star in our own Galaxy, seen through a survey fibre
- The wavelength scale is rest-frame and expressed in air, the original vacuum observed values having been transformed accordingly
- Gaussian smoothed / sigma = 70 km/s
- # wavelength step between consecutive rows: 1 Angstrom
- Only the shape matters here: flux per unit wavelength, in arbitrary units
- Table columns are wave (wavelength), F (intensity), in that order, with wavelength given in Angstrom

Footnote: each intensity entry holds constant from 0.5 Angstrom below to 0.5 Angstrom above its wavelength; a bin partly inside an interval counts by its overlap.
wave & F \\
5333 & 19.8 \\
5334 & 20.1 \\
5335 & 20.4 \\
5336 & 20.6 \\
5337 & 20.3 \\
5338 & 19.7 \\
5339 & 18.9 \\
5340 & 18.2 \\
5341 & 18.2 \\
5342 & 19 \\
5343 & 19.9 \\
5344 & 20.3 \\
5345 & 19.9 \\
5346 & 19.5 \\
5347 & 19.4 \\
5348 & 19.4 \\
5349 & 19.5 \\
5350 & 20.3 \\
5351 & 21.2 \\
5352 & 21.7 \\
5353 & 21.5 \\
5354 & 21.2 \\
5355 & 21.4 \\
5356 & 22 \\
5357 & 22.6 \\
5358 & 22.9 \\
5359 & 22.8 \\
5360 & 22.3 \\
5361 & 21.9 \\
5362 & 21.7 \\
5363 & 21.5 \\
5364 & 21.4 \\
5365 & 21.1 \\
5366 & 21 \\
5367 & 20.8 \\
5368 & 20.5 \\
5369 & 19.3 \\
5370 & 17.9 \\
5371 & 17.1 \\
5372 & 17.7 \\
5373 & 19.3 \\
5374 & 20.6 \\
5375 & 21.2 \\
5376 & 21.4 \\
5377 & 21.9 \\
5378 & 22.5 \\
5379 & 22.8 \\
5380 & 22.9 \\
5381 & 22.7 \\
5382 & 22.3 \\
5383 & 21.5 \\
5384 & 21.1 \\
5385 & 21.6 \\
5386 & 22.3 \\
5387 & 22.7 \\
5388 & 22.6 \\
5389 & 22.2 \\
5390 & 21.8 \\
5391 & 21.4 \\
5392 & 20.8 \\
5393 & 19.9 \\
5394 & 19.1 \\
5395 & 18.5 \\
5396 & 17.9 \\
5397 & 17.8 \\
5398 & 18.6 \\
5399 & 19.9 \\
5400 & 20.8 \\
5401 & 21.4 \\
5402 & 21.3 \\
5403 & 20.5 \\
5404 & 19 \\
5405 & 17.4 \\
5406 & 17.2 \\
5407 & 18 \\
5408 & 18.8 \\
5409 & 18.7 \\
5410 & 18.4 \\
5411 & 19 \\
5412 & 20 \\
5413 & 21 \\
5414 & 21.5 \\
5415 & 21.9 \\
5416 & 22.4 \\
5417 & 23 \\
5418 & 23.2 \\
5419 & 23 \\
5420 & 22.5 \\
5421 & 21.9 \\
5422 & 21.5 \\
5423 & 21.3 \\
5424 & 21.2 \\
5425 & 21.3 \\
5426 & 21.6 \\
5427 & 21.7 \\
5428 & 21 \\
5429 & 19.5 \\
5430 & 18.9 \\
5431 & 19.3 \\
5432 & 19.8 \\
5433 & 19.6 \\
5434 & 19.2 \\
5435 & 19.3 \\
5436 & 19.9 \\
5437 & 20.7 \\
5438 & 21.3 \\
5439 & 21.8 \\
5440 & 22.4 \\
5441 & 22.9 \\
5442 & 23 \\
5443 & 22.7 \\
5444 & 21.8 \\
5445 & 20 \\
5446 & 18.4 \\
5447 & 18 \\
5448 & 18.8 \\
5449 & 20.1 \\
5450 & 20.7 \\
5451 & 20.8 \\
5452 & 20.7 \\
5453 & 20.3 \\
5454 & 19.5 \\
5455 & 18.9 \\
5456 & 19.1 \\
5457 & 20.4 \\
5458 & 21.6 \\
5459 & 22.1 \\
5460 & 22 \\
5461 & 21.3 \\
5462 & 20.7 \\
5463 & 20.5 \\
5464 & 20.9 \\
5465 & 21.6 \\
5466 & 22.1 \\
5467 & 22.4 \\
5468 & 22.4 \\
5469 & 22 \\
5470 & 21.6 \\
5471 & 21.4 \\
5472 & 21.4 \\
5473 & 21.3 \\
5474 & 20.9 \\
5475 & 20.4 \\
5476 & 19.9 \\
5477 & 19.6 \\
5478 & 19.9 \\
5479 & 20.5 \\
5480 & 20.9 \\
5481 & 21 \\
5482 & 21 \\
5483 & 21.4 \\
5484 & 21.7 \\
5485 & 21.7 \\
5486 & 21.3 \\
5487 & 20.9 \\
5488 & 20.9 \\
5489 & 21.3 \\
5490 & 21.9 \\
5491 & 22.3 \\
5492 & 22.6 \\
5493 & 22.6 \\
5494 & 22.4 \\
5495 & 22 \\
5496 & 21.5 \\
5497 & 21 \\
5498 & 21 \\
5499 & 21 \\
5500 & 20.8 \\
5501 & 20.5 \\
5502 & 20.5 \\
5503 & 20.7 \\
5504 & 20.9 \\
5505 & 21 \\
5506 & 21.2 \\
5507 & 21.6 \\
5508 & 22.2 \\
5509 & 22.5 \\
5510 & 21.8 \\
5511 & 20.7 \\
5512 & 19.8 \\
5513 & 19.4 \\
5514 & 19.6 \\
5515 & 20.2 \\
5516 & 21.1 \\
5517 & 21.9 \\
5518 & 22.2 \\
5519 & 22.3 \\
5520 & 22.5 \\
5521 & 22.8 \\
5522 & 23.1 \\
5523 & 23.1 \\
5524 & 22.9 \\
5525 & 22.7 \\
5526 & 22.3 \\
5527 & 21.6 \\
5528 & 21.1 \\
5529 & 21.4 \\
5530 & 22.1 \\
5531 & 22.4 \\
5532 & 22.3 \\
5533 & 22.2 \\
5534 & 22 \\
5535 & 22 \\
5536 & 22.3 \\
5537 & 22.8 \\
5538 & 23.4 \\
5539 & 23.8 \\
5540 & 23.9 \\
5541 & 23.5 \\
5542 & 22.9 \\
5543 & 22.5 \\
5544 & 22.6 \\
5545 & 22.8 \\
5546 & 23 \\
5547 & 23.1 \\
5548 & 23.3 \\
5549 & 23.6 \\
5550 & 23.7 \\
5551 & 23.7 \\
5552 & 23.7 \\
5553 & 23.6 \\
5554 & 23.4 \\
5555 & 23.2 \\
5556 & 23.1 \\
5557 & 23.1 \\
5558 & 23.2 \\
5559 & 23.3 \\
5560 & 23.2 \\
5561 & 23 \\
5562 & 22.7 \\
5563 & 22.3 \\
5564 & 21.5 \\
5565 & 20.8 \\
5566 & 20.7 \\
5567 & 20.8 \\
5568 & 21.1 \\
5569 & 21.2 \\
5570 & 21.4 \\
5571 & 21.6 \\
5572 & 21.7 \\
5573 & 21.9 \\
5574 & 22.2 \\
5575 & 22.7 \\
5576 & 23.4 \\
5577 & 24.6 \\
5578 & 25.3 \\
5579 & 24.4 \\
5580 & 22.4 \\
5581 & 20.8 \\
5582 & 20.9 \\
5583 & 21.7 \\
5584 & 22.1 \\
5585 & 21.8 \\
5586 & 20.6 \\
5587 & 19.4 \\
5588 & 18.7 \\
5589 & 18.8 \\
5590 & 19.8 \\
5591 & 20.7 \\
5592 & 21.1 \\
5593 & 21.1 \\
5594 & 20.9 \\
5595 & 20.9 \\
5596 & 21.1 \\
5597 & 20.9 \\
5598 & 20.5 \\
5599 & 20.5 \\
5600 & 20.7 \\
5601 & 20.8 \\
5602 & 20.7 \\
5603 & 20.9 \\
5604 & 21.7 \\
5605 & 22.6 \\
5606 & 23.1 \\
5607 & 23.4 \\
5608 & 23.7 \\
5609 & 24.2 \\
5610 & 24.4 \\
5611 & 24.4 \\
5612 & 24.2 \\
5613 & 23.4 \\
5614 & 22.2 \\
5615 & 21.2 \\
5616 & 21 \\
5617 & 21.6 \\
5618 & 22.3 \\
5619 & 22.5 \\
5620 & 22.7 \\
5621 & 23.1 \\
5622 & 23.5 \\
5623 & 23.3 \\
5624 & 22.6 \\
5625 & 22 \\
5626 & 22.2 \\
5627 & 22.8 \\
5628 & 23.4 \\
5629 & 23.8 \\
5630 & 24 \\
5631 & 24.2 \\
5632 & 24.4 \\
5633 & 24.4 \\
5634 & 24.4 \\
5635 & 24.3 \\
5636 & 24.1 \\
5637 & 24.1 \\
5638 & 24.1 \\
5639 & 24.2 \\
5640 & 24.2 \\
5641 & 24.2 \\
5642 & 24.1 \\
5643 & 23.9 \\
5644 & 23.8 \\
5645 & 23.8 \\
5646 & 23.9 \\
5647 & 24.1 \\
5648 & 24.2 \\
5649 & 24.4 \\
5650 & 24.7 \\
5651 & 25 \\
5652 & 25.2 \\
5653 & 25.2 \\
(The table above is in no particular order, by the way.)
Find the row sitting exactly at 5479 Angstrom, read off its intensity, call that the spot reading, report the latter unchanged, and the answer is 20.5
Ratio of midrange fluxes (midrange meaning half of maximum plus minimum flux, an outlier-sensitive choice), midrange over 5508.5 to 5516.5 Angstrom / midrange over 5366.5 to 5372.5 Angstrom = 1.11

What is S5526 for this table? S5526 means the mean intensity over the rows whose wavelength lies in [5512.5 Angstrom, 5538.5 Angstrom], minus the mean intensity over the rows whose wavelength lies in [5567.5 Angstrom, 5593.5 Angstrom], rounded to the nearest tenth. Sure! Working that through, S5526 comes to 0.4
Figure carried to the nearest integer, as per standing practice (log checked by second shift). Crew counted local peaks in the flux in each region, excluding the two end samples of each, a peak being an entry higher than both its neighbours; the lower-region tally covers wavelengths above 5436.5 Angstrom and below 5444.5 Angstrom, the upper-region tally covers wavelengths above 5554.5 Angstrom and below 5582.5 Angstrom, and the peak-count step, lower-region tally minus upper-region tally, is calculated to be -1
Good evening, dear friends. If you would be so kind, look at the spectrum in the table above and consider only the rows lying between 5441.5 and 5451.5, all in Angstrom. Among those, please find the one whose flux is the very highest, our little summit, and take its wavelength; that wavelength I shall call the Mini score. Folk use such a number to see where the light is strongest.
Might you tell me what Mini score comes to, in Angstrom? 5442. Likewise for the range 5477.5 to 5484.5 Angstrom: 5484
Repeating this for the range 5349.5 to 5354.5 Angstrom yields 5352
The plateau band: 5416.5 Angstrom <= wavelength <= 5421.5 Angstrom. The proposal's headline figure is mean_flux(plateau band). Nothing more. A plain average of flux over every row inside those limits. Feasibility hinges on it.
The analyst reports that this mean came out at 22.7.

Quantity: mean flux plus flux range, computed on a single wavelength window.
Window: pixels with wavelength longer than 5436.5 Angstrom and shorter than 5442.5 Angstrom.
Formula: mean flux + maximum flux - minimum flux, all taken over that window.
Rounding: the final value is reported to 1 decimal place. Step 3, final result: 24.3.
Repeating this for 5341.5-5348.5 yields 20.9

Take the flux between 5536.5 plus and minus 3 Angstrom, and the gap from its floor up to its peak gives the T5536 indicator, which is 1.80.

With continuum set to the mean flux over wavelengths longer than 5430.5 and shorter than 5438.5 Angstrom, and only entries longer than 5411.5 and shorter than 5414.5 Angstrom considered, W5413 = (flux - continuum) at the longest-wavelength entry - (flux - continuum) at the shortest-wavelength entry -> 1.5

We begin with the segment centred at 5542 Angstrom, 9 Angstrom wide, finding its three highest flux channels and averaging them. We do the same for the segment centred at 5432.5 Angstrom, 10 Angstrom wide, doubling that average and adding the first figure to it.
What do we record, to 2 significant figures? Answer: 65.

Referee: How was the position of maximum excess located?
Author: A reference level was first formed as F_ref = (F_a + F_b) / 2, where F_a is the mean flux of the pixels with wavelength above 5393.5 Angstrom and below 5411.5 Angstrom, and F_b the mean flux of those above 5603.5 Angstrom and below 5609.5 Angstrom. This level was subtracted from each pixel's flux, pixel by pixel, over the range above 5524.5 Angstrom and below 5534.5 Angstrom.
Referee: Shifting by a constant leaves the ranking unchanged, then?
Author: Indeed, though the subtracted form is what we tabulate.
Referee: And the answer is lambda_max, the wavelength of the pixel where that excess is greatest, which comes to 5525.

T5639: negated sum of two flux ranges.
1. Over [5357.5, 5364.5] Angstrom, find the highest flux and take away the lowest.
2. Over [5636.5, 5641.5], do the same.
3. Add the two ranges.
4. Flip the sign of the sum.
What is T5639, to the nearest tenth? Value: -1.6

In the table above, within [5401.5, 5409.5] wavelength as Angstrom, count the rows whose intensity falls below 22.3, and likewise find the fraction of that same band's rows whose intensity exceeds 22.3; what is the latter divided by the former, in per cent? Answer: 0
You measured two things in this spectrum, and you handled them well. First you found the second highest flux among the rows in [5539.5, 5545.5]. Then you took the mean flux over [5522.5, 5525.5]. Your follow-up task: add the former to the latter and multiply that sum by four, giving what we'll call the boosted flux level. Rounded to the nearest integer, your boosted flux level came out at 186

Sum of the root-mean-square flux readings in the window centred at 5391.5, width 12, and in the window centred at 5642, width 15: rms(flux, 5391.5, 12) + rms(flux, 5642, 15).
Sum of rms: 44.8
